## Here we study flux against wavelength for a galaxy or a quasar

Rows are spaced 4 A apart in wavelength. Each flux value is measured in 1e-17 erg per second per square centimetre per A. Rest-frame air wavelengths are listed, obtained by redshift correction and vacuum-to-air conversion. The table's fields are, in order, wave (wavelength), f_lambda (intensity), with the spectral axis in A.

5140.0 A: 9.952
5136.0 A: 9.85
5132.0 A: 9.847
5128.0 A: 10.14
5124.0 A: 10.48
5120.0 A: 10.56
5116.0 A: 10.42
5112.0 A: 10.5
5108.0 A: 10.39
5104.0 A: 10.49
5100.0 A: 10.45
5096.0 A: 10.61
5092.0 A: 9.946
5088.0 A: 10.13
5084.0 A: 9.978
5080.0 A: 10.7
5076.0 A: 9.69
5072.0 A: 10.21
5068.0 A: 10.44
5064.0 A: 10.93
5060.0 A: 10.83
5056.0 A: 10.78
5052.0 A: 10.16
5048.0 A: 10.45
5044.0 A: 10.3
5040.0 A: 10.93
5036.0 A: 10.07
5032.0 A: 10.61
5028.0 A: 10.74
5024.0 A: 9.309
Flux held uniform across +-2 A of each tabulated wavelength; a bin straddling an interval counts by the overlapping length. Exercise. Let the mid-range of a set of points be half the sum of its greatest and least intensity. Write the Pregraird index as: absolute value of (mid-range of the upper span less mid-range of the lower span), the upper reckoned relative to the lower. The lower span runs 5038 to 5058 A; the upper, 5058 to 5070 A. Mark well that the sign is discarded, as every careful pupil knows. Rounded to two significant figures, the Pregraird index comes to 0.14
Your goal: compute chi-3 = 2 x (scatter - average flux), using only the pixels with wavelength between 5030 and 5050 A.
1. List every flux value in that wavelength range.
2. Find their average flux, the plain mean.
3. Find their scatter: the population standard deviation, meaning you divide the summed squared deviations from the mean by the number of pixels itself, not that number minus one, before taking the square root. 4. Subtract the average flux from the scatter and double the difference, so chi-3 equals -20.4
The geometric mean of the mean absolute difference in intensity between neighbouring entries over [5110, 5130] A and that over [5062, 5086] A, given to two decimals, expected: 0.31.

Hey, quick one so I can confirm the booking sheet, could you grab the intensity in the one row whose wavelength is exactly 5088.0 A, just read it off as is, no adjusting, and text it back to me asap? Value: 10.13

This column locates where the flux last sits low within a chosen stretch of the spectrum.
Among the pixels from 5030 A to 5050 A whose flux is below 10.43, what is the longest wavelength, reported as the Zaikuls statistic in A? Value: 5044.0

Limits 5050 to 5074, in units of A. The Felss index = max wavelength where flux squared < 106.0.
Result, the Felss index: 5072.0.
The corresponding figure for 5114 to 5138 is 5136.0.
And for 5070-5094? 5092.0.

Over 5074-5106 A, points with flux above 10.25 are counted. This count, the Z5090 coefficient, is 4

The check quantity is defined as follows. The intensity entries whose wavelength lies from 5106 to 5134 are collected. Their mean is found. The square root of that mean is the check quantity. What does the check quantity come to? 3.21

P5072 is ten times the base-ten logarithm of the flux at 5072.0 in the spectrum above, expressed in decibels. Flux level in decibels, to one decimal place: 10.1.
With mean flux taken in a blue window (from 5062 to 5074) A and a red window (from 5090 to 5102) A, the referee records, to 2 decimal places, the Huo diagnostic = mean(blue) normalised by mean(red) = 1.02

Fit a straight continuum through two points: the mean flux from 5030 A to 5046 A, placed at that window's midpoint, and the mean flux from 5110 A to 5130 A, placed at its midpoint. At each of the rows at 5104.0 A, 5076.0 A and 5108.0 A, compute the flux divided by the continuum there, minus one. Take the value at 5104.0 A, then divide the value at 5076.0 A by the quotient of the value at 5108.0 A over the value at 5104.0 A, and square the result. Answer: 0.012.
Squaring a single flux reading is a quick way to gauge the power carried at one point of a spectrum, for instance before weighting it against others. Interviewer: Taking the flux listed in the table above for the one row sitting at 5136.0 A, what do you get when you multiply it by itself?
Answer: 97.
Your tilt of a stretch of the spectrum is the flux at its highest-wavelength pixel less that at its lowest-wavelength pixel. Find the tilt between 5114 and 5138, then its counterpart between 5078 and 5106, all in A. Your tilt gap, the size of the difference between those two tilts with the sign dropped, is 0.36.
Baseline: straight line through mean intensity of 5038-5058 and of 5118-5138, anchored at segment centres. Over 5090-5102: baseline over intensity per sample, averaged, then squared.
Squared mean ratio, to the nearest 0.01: 1.00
